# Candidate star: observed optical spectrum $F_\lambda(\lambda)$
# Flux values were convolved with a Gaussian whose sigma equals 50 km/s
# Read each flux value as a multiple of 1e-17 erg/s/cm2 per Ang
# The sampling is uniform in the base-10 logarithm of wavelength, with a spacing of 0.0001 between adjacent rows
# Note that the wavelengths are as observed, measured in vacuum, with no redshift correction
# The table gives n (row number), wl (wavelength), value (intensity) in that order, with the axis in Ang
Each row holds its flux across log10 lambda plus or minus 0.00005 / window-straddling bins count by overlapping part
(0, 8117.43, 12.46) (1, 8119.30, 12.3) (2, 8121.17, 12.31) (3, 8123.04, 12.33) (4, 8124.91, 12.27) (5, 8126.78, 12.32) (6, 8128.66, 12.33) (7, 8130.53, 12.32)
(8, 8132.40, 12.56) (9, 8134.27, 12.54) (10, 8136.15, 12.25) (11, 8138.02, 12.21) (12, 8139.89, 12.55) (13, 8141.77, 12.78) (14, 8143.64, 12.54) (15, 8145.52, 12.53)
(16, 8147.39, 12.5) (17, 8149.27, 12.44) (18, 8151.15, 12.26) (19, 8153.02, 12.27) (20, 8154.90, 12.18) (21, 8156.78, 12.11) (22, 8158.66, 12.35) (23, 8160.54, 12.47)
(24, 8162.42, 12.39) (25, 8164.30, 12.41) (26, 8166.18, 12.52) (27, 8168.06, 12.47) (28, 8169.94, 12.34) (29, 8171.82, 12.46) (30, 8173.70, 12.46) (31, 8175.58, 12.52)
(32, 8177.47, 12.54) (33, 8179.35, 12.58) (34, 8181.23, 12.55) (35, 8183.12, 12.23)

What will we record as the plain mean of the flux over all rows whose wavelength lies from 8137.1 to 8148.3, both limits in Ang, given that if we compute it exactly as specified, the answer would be 12.5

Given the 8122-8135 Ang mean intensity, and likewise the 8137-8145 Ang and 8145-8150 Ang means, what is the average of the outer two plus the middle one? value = 25.0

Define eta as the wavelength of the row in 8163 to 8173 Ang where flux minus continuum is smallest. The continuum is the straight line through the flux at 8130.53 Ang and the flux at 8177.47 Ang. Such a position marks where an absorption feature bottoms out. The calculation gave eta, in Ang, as 8169.94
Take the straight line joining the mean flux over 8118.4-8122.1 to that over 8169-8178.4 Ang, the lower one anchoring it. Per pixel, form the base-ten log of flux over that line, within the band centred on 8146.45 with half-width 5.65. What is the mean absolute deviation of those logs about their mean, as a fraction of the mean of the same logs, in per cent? 93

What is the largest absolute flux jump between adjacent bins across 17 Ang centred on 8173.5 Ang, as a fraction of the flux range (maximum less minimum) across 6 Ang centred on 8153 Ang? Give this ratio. 1.4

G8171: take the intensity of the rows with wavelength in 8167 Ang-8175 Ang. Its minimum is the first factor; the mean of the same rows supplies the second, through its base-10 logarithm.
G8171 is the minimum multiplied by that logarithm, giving 13.5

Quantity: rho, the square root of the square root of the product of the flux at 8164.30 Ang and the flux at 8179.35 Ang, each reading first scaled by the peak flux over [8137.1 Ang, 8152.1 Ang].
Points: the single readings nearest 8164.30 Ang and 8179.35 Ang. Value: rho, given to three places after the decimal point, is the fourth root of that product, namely 0.989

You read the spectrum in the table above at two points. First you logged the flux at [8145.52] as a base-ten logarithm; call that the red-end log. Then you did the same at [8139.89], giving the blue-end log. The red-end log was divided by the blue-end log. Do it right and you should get 1.00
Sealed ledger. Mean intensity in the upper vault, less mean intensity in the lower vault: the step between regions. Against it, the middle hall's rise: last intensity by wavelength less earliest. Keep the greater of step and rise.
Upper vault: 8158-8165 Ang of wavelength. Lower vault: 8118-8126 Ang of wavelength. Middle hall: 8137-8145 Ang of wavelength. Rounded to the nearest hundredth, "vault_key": 0.33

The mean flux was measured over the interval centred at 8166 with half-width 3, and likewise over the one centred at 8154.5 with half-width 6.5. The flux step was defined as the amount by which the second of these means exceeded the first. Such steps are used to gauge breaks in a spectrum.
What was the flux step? -0.17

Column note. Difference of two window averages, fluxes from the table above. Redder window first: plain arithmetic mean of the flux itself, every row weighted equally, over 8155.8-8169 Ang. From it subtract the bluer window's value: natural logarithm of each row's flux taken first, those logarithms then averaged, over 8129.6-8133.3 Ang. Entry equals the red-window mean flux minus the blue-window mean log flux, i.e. 9.9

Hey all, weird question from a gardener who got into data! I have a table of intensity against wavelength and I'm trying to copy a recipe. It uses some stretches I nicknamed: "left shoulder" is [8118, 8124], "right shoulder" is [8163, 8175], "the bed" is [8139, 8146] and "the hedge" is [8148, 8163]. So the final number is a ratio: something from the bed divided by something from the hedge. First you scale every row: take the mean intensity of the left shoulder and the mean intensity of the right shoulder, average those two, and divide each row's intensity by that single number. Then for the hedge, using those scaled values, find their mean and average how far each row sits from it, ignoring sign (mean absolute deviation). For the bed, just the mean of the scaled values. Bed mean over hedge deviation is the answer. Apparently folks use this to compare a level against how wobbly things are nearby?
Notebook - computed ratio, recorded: 121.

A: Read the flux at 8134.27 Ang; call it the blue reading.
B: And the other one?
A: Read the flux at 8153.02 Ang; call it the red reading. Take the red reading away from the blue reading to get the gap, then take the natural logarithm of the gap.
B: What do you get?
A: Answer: -1.31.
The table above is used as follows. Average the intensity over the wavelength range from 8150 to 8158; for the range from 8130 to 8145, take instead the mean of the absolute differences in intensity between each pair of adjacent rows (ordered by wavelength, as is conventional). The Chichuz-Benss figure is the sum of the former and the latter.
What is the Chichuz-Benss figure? 12.4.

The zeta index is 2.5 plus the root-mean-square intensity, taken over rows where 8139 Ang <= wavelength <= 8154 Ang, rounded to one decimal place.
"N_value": 15.0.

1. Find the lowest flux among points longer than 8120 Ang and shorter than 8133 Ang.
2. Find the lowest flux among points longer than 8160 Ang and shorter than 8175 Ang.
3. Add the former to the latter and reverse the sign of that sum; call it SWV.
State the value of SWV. -24.6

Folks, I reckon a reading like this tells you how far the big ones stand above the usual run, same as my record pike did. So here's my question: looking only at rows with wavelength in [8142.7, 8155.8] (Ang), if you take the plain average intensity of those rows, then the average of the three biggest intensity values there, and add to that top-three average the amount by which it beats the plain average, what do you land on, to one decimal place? 12.7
